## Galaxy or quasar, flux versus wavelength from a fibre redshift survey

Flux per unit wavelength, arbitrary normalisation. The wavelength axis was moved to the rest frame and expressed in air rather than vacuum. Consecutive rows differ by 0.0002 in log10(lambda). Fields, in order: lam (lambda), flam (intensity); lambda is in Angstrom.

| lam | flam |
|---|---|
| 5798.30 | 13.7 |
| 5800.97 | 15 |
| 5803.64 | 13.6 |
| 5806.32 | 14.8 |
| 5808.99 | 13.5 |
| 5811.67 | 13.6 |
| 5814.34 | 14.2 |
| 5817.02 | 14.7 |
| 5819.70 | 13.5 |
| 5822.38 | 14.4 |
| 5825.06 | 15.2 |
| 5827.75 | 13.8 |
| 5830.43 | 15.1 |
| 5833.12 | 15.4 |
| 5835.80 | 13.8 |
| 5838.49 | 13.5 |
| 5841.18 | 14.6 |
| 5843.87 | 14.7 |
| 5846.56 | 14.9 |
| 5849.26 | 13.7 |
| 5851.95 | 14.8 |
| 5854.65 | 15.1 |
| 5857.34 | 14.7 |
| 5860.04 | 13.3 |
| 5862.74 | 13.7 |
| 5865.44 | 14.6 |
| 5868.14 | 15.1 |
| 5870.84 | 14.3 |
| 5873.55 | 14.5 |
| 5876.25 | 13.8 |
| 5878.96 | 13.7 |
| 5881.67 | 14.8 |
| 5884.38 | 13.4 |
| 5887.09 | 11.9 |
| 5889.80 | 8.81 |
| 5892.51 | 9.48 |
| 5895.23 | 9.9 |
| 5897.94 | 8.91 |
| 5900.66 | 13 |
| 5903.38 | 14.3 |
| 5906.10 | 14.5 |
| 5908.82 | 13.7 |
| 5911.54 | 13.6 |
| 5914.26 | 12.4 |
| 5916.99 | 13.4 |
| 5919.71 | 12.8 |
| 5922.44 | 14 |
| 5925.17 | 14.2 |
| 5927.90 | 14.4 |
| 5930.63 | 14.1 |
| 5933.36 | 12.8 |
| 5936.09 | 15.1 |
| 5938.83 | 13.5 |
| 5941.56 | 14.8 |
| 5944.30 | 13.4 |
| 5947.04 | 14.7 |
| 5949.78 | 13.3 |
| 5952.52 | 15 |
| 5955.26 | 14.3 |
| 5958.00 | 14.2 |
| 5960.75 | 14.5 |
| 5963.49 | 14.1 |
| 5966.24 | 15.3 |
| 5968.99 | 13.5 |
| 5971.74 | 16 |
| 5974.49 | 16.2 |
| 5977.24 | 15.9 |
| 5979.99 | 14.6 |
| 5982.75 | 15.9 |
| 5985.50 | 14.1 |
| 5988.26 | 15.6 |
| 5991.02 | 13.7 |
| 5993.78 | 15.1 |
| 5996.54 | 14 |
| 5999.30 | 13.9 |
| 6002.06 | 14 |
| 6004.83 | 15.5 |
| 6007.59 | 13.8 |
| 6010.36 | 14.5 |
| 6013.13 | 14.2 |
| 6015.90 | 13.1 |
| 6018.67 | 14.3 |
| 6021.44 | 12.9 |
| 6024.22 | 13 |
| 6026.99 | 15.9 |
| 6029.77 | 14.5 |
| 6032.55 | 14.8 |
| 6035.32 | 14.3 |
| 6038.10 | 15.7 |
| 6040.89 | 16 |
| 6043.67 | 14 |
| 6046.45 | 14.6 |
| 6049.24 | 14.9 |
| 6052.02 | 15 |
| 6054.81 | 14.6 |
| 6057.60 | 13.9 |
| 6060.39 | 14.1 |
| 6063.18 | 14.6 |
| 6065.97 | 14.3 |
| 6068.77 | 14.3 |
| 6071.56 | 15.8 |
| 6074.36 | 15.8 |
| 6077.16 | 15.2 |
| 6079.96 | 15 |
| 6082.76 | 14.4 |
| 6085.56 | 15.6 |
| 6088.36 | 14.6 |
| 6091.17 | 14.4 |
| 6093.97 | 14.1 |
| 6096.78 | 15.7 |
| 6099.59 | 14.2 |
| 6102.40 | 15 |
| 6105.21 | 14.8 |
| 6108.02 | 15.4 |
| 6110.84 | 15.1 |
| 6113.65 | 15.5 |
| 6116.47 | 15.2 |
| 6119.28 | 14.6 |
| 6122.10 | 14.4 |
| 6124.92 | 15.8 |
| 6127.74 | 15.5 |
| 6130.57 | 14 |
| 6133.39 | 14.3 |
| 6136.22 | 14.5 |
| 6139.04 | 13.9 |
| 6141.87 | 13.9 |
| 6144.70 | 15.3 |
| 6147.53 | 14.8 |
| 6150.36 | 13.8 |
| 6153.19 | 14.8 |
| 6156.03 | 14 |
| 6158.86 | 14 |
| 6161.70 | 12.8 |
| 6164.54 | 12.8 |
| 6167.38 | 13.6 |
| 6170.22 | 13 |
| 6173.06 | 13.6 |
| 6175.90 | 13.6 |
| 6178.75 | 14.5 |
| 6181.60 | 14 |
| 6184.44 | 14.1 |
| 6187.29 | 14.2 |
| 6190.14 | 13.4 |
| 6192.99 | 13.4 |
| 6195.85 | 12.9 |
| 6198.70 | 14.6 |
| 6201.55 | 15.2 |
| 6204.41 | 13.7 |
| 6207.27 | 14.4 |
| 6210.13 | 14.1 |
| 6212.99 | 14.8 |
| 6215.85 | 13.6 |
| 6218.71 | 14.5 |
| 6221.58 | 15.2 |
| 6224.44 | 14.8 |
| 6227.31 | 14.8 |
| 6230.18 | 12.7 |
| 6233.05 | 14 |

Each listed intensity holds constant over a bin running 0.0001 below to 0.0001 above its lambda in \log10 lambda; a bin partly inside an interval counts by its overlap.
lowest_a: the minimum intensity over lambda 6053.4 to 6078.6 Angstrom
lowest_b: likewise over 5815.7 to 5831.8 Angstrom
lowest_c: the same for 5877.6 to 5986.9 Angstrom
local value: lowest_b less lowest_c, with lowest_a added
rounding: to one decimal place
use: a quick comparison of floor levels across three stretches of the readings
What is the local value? 18.6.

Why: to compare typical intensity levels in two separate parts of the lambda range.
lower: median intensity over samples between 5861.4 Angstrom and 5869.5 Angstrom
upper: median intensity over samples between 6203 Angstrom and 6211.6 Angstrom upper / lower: 0.97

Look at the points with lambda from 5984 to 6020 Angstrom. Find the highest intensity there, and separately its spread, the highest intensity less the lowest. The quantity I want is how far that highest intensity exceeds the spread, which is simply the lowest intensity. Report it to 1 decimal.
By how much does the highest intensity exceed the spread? 13.1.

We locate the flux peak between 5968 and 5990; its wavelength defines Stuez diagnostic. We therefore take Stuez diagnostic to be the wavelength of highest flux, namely 5974.49 Angstrom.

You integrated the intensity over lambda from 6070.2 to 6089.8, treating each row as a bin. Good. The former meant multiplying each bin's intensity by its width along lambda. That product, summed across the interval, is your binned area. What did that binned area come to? 298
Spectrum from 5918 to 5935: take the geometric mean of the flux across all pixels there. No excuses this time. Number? 13.7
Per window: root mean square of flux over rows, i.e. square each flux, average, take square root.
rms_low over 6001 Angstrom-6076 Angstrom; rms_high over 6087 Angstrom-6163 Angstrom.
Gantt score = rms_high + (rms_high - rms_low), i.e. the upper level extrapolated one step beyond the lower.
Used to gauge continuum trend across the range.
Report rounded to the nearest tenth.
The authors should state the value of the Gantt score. 14.7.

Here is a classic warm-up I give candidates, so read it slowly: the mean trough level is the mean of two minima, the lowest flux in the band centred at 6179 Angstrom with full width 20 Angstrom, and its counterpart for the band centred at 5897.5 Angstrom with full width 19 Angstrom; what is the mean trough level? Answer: 10.9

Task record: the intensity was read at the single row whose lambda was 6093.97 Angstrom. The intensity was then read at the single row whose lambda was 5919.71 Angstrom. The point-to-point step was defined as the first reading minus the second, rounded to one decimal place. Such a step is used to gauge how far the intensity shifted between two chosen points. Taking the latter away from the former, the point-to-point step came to 1.3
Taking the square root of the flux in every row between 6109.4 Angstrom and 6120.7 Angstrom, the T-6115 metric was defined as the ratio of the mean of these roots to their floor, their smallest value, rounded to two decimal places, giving 1.02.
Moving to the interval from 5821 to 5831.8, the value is 1.03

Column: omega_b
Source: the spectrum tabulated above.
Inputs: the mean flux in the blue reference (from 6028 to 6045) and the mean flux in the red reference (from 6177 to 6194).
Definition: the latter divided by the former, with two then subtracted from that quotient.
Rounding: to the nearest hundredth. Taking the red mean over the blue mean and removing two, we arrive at -1.06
